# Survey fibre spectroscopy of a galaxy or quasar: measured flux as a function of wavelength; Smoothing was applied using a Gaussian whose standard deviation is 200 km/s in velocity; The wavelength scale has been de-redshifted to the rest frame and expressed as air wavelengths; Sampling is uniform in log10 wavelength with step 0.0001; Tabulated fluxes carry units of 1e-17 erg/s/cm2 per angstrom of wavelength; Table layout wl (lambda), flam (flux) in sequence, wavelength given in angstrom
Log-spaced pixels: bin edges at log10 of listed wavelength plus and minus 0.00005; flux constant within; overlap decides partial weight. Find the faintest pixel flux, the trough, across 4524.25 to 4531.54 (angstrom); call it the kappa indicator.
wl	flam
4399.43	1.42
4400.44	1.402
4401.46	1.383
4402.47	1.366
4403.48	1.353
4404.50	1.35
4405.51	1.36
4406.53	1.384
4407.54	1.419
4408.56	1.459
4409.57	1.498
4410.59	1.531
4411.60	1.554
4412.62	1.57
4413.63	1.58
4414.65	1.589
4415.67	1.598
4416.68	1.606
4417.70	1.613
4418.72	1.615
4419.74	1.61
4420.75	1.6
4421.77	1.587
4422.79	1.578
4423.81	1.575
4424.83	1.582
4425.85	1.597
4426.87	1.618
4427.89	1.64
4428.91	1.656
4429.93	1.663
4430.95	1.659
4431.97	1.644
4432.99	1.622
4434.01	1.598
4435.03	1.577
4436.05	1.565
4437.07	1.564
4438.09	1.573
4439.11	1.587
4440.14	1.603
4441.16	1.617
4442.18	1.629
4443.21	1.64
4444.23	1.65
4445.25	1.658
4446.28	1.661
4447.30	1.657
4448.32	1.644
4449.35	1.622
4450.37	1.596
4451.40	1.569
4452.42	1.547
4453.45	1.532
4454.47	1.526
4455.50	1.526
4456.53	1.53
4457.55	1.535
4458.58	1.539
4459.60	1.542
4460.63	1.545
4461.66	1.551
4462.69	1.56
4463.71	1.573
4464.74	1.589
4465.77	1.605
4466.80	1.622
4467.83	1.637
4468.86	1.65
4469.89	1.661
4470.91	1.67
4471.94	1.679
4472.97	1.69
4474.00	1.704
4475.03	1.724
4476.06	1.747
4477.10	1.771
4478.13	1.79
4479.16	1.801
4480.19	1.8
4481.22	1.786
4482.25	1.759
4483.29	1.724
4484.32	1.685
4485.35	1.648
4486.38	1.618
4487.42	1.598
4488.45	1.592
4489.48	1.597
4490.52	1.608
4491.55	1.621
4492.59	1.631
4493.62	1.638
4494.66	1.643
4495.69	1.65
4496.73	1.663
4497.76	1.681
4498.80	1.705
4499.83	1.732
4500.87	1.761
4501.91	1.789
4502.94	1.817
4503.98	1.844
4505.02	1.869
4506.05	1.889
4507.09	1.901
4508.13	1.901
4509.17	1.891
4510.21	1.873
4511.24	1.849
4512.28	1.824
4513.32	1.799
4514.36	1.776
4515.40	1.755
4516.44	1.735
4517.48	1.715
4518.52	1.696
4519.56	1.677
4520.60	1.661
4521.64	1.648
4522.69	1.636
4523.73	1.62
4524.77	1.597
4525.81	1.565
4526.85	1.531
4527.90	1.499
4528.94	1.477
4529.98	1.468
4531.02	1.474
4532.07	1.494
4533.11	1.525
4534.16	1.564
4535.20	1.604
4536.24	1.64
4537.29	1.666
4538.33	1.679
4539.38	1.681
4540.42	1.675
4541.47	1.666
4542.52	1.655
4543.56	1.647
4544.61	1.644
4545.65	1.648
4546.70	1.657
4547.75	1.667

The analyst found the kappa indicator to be 1.468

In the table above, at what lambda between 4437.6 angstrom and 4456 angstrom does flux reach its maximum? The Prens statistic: 4446.28 angstrom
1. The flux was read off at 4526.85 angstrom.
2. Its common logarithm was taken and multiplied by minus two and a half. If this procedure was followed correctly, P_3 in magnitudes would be -0.46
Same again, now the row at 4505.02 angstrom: -0.68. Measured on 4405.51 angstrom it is -0.33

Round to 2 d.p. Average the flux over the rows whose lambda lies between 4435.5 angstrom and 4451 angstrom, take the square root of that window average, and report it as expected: 1.27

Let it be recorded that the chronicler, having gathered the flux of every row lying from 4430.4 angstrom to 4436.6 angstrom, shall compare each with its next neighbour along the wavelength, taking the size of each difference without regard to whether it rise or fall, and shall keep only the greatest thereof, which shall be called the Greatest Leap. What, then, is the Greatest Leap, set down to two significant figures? 0.024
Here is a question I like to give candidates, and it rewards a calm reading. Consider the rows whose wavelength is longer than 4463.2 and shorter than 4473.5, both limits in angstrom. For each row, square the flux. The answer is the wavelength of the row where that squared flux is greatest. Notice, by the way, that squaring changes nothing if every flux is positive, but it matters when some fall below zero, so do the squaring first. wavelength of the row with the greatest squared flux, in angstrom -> 4472.97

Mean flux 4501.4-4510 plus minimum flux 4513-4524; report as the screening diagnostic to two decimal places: 3.48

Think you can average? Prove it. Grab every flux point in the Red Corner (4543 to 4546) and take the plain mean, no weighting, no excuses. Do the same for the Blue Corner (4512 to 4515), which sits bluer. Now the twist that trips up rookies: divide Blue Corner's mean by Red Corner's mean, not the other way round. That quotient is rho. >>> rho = 1.09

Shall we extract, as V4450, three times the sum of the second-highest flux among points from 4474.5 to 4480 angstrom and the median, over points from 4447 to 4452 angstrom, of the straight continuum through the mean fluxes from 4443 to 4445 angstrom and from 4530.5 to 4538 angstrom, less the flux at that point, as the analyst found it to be 5.4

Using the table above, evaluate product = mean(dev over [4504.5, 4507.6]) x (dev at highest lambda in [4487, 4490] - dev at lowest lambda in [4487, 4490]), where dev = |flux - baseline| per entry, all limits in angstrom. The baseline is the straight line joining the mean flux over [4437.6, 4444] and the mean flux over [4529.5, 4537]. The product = 0.0002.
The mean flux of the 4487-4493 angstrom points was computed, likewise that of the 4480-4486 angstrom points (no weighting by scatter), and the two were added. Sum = 3.34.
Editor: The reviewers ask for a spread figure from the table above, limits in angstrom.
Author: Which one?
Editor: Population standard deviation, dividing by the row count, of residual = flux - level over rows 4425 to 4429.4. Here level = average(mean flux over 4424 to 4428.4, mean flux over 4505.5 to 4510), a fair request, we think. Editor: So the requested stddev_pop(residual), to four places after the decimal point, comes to 0.0223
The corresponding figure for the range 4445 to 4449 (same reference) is 0.0065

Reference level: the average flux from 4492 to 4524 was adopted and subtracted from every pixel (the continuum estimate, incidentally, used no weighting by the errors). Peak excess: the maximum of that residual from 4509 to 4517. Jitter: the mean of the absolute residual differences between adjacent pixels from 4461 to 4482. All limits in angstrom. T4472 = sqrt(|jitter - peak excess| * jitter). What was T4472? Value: 0.042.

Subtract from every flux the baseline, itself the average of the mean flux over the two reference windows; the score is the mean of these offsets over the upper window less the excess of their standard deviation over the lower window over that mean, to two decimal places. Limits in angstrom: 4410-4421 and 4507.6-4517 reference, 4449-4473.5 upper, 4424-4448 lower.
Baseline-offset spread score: -0.27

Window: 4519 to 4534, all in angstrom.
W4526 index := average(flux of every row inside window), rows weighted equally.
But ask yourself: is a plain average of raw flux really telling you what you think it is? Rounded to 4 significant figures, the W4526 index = 1.562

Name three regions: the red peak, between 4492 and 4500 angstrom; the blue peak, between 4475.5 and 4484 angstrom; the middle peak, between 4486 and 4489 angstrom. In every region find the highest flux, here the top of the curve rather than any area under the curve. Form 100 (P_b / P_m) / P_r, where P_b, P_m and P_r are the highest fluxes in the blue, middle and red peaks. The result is 64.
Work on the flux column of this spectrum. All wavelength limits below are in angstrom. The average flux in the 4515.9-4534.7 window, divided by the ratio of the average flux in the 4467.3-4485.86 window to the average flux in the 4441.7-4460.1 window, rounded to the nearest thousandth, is 1.469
